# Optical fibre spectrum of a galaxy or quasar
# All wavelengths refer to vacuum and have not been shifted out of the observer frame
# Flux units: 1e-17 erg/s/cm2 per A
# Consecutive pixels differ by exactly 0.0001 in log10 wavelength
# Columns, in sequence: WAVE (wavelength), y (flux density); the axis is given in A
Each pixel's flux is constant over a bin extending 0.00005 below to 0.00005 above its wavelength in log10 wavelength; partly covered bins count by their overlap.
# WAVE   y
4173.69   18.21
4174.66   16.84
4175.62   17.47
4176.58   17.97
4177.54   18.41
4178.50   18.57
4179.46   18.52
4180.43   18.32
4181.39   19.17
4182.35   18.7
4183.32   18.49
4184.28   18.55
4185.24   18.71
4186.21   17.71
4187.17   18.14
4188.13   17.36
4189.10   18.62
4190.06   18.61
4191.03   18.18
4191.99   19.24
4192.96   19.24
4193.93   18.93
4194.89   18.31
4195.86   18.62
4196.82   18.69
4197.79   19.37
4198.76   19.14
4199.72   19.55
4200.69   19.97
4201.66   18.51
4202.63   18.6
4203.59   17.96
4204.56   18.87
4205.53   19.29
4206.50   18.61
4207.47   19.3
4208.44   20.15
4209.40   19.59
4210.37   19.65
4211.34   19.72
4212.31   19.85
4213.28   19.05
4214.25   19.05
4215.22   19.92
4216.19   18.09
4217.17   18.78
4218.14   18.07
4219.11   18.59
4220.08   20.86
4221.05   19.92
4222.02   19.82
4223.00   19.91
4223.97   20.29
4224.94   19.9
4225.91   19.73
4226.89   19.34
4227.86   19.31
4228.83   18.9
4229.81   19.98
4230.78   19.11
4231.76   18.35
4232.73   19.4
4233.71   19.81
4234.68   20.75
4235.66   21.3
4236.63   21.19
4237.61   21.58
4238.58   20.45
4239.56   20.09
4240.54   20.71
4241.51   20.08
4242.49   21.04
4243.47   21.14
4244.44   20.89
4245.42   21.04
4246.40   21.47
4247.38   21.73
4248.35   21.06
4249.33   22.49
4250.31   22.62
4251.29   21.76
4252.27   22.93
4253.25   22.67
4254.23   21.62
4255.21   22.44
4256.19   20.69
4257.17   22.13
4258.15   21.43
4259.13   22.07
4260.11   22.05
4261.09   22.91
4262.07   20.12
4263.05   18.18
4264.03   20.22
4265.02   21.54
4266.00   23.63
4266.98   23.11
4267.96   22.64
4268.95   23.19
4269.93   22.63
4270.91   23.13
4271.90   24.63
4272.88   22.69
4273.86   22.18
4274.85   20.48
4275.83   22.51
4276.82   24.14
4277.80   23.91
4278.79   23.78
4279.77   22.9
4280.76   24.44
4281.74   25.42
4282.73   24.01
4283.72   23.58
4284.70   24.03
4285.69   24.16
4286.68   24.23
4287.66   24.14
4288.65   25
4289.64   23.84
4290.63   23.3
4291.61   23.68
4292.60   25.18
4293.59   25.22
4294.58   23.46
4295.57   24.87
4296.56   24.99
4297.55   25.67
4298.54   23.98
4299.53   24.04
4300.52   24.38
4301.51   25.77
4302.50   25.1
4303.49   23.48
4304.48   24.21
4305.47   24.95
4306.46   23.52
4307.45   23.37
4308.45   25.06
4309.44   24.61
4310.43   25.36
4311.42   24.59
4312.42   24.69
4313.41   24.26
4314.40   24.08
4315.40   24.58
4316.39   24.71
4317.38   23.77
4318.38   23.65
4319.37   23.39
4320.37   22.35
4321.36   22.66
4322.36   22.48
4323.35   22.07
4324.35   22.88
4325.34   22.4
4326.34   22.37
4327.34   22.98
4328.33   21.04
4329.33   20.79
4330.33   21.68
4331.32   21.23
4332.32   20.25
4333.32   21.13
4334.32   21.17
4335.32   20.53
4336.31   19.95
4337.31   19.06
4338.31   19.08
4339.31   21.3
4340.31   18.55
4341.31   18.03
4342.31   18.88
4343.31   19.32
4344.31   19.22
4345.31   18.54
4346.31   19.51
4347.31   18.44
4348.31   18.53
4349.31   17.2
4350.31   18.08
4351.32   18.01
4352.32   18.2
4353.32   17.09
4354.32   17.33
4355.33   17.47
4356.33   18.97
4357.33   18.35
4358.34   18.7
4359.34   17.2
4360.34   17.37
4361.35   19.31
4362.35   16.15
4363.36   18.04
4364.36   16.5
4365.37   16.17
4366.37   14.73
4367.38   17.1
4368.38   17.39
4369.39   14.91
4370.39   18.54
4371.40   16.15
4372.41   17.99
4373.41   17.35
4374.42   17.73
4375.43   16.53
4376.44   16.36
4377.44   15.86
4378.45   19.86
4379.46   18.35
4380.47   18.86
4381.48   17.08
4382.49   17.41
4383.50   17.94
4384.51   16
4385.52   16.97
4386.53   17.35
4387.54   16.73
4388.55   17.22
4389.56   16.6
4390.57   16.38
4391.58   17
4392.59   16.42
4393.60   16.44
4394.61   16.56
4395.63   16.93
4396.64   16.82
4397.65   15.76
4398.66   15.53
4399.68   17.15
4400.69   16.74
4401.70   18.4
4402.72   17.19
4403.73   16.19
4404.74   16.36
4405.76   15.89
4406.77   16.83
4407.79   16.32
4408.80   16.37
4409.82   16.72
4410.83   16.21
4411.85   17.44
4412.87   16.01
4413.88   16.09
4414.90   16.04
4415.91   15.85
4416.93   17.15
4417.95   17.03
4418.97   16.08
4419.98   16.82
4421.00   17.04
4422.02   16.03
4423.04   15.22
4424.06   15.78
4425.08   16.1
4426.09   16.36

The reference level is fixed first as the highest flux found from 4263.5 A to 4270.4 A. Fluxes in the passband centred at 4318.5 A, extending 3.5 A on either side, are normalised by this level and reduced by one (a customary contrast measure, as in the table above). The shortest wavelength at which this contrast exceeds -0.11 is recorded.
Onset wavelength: 4315.40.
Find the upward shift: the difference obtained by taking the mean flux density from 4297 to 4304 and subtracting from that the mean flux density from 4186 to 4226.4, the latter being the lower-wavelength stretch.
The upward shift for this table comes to 6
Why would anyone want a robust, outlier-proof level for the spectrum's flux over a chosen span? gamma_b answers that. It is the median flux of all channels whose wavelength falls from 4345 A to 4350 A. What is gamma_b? 18.5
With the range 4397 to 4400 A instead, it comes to 15.8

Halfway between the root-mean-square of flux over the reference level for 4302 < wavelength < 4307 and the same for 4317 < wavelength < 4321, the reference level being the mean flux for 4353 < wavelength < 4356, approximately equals 1.37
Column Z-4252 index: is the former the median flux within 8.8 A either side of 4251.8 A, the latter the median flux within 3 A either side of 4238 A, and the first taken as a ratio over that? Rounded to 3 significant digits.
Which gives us 1.04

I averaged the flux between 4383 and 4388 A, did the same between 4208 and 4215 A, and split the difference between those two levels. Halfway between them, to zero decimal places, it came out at 18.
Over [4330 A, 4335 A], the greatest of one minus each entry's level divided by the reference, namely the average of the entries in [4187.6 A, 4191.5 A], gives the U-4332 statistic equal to -0.11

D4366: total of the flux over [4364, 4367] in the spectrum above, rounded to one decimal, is 47.4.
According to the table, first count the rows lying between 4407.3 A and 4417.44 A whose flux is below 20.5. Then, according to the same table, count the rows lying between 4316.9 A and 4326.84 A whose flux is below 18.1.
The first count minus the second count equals 10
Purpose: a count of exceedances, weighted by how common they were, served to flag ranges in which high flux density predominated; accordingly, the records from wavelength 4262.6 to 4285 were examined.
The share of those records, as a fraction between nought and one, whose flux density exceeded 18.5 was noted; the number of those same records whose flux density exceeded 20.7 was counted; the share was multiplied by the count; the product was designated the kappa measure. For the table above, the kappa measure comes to 19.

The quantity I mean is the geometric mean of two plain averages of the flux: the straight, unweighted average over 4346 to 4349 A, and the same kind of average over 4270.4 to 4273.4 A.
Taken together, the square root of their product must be 21.0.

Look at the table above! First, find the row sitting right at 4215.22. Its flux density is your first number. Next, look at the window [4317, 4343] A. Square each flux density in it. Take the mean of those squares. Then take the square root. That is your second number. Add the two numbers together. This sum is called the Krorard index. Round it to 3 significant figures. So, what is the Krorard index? 41.3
